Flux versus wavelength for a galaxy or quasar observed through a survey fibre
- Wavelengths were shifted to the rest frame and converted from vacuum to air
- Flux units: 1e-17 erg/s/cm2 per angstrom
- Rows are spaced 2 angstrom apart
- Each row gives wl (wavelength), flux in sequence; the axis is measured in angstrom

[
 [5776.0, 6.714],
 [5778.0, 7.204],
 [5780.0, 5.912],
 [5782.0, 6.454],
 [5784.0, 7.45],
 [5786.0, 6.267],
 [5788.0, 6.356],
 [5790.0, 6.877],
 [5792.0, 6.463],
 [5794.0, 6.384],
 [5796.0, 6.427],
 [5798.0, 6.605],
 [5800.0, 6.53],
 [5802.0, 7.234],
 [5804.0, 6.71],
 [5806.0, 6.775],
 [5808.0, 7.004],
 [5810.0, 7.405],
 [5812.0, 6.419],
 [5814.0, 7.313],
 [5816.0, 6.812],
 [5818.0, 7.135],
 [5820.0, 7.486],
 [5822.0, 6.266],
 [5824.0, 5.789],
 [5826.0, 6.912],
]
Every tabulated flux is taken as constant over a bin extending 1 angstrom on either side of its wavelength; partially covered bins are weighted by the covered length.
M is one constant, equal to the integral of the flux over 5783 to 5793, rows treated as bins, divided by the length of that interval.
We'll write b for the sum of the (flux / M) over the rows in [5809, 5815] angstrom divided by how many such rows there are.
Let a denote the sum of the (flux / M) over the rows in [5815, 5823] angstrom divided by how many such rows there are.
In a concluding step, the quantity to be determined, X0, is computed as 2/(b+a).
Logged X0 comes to 0.957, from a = 1.04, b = 1.05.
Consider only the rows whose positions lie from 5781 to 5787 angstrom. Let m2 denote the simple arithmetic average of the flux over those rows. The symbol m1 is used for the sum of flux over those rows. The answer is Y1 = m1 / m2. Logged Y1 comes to 3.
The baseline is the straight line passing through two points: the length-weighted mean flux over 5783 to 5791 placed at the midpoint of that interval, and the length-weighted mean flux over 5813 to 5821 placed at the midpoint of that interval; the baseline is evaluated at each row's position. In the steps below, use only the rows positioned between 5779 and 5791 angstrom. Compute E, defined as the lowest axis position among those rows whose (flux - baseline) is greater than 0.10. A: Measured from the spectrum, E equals 5784.0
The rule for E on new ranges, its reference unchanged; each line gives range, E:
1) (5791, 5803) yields 5802.0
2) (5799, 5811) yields 5802.0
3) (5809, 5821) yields 5810.0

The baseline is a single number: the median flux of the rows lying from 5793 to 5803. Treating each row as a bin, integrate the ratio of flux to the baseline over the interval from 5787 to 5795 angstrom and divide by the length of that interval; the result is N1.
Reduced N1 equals 1.00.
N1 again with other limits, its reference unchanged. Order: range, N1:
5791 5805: 1.01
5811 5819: 1.06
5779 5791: 1.00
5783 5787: 1.05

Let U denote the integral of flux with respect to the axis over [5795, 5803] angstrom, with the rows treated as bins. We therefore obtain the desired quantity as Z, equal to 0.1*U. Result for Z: 5.4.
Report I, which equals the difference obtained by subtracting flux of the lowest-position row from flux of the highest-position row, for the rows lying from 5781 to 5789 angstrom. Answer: -0.10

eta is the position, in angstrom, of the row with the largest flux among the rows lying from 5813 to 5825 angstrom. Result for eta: 5820.0 angstrom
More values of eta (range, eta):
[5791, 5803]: 5802.0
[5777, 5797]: 5784.0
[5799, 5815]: 5810.0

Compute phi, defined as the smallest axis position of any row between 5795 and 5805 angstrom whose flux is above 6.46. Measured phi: 5798.0 angstrom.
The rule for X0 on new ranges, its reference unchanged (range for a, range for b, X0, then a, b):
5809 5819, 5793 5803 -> 0.979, 1.05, 0.99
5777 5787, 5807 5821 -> 0.973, 1.00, 1.06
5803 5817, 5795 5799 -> 0.995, 1.04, 0.98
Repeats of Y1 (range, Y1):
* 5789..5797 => 4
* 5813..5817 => 2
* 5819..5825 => 3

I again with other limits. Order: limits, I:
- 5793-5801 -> 0.15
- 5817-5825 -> -1.35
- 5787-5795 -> 0.03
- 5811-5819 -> 0.72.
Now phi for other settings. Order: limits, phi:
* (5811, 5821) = 5814.0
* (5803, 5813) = 5804.0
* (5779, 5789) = 5784.0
